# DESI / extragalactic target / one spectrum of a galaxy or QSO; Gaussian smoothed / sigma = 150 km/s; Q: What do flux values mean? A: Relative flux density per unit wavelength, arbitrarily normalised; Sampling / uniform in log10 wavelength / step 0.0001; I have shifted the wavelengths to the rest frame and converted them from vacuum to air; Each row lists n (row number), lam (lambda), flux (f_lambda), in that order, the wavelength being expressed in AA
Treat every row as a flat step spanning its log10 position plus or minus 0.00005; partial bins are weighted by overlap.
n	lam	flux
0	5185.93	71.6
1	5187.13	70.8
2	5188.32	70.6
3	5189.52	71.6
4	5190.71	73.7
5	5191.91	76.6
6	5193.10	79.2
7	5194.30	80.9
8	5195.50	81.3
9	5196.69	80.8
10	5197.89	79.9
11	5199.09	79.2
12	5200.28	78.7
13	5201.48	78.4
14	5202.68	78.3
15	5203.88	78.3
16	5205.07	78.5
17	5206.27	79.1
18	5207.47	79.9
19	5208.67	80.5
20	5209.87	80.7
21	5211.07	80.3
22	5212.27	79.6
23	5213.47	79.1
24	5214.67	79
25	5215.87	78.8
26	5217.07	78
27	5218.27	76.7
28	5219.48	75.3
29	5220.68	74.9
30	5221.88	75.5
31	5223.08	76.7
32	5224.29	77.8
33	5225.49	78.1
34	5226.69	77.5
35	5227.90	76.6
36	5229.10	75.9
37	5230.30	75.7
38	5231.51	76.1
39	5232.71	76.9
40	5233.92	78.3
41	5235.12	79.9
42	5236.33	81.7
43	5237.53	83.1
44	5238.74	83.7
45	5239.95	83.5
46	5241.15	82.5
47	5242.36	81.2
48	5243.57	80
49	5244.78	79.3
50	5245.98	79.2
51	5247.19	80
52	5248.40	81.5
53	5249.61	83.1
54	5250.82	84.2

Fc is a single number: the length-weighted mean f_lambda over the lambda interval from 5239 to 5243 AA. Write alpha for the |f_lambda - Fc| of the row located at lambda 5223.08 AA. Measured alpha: 5.7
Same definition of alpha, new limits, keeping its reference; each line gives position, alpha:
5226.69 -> 4.9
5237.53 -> 0.7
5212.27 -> 2.8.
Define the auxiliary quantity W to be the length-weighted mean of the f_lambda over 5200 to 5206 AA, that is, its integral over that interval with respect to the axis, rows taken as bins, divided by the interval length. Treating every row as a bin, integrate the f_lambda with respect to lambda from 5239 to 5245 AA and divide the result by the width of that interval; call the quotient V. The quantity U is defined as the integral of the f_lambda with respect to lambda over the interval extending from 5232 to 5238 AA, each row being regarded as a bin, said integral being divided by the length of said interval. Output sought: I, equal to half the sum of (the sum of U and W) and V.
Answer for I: 120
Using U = 79.9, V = 81.5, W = 78.5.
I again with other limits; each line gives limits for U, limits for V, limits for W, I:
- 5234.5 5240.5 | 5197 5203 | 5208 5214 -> 121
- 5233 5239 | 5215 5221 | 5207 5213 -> 119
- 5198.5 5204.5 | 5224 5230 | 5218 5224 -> 116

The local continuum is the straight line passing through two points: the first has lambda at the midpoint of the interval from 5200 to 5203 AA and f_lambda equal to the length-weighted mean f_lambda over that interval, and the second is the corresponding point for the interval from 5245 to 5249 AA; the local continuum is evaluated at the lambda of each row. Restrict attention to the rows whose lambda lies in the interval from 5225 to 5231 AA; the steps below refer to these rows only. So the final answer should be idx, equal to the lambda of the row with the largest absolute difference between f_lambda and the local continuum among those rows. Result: 5230.30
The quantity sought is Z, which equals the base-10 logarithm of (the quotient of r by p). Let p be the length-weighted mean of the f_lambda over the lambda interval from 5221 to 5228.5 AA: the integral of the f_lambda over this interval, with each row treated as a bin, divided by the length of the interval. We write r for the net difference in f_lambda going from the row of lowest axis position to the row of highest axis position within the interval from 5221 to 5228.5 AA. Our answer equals -1.84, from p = 76.9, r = 1.1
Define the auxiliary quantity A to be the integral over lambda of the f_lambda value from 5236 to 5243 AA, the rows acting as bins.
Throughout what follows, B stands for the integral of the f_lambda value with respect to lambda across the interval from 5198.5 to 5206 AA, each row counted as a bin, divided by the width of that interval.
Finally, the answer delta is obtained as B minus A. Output -500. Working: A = 578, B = 78.7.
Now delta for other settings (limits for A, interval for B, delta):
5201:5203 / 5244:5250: -76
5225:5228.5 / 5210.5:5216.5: -191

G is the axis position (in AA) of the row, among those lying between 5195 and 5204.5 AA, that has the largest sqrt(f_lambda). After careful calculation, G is 5195.50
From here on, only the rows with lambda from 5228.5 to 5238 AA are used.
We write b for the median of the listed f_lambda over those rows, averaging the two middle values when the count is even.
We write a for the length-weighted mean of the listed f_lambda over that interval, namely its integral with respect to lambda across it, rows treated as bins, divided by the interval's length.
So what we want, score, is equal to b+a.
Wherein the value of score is 156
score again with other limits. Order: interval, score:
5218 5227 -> 153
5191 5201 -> 159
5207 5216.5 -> 159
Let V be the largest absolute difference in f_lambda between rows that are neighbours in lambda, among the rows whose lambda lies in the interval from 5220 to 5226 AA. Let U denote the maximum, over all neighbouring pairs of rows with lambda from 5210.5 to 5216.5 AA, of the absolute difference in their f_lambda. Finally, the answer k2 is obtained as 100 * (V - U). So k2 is 50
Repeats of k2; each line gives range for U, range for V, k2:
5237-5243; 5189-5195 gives 160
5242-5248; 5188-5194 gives 170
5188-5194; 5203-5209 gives -210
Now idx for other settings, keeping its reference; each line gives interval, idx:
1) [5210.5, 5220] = 5219.48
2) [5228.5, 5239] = 5230.30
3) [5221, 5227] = 5221.88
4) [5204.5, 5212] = 5209.87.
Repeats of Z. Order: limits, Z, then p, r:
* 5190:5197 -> -1.04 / 78.6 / 7.1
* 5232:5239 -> -1.07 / 80.4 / 6.8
